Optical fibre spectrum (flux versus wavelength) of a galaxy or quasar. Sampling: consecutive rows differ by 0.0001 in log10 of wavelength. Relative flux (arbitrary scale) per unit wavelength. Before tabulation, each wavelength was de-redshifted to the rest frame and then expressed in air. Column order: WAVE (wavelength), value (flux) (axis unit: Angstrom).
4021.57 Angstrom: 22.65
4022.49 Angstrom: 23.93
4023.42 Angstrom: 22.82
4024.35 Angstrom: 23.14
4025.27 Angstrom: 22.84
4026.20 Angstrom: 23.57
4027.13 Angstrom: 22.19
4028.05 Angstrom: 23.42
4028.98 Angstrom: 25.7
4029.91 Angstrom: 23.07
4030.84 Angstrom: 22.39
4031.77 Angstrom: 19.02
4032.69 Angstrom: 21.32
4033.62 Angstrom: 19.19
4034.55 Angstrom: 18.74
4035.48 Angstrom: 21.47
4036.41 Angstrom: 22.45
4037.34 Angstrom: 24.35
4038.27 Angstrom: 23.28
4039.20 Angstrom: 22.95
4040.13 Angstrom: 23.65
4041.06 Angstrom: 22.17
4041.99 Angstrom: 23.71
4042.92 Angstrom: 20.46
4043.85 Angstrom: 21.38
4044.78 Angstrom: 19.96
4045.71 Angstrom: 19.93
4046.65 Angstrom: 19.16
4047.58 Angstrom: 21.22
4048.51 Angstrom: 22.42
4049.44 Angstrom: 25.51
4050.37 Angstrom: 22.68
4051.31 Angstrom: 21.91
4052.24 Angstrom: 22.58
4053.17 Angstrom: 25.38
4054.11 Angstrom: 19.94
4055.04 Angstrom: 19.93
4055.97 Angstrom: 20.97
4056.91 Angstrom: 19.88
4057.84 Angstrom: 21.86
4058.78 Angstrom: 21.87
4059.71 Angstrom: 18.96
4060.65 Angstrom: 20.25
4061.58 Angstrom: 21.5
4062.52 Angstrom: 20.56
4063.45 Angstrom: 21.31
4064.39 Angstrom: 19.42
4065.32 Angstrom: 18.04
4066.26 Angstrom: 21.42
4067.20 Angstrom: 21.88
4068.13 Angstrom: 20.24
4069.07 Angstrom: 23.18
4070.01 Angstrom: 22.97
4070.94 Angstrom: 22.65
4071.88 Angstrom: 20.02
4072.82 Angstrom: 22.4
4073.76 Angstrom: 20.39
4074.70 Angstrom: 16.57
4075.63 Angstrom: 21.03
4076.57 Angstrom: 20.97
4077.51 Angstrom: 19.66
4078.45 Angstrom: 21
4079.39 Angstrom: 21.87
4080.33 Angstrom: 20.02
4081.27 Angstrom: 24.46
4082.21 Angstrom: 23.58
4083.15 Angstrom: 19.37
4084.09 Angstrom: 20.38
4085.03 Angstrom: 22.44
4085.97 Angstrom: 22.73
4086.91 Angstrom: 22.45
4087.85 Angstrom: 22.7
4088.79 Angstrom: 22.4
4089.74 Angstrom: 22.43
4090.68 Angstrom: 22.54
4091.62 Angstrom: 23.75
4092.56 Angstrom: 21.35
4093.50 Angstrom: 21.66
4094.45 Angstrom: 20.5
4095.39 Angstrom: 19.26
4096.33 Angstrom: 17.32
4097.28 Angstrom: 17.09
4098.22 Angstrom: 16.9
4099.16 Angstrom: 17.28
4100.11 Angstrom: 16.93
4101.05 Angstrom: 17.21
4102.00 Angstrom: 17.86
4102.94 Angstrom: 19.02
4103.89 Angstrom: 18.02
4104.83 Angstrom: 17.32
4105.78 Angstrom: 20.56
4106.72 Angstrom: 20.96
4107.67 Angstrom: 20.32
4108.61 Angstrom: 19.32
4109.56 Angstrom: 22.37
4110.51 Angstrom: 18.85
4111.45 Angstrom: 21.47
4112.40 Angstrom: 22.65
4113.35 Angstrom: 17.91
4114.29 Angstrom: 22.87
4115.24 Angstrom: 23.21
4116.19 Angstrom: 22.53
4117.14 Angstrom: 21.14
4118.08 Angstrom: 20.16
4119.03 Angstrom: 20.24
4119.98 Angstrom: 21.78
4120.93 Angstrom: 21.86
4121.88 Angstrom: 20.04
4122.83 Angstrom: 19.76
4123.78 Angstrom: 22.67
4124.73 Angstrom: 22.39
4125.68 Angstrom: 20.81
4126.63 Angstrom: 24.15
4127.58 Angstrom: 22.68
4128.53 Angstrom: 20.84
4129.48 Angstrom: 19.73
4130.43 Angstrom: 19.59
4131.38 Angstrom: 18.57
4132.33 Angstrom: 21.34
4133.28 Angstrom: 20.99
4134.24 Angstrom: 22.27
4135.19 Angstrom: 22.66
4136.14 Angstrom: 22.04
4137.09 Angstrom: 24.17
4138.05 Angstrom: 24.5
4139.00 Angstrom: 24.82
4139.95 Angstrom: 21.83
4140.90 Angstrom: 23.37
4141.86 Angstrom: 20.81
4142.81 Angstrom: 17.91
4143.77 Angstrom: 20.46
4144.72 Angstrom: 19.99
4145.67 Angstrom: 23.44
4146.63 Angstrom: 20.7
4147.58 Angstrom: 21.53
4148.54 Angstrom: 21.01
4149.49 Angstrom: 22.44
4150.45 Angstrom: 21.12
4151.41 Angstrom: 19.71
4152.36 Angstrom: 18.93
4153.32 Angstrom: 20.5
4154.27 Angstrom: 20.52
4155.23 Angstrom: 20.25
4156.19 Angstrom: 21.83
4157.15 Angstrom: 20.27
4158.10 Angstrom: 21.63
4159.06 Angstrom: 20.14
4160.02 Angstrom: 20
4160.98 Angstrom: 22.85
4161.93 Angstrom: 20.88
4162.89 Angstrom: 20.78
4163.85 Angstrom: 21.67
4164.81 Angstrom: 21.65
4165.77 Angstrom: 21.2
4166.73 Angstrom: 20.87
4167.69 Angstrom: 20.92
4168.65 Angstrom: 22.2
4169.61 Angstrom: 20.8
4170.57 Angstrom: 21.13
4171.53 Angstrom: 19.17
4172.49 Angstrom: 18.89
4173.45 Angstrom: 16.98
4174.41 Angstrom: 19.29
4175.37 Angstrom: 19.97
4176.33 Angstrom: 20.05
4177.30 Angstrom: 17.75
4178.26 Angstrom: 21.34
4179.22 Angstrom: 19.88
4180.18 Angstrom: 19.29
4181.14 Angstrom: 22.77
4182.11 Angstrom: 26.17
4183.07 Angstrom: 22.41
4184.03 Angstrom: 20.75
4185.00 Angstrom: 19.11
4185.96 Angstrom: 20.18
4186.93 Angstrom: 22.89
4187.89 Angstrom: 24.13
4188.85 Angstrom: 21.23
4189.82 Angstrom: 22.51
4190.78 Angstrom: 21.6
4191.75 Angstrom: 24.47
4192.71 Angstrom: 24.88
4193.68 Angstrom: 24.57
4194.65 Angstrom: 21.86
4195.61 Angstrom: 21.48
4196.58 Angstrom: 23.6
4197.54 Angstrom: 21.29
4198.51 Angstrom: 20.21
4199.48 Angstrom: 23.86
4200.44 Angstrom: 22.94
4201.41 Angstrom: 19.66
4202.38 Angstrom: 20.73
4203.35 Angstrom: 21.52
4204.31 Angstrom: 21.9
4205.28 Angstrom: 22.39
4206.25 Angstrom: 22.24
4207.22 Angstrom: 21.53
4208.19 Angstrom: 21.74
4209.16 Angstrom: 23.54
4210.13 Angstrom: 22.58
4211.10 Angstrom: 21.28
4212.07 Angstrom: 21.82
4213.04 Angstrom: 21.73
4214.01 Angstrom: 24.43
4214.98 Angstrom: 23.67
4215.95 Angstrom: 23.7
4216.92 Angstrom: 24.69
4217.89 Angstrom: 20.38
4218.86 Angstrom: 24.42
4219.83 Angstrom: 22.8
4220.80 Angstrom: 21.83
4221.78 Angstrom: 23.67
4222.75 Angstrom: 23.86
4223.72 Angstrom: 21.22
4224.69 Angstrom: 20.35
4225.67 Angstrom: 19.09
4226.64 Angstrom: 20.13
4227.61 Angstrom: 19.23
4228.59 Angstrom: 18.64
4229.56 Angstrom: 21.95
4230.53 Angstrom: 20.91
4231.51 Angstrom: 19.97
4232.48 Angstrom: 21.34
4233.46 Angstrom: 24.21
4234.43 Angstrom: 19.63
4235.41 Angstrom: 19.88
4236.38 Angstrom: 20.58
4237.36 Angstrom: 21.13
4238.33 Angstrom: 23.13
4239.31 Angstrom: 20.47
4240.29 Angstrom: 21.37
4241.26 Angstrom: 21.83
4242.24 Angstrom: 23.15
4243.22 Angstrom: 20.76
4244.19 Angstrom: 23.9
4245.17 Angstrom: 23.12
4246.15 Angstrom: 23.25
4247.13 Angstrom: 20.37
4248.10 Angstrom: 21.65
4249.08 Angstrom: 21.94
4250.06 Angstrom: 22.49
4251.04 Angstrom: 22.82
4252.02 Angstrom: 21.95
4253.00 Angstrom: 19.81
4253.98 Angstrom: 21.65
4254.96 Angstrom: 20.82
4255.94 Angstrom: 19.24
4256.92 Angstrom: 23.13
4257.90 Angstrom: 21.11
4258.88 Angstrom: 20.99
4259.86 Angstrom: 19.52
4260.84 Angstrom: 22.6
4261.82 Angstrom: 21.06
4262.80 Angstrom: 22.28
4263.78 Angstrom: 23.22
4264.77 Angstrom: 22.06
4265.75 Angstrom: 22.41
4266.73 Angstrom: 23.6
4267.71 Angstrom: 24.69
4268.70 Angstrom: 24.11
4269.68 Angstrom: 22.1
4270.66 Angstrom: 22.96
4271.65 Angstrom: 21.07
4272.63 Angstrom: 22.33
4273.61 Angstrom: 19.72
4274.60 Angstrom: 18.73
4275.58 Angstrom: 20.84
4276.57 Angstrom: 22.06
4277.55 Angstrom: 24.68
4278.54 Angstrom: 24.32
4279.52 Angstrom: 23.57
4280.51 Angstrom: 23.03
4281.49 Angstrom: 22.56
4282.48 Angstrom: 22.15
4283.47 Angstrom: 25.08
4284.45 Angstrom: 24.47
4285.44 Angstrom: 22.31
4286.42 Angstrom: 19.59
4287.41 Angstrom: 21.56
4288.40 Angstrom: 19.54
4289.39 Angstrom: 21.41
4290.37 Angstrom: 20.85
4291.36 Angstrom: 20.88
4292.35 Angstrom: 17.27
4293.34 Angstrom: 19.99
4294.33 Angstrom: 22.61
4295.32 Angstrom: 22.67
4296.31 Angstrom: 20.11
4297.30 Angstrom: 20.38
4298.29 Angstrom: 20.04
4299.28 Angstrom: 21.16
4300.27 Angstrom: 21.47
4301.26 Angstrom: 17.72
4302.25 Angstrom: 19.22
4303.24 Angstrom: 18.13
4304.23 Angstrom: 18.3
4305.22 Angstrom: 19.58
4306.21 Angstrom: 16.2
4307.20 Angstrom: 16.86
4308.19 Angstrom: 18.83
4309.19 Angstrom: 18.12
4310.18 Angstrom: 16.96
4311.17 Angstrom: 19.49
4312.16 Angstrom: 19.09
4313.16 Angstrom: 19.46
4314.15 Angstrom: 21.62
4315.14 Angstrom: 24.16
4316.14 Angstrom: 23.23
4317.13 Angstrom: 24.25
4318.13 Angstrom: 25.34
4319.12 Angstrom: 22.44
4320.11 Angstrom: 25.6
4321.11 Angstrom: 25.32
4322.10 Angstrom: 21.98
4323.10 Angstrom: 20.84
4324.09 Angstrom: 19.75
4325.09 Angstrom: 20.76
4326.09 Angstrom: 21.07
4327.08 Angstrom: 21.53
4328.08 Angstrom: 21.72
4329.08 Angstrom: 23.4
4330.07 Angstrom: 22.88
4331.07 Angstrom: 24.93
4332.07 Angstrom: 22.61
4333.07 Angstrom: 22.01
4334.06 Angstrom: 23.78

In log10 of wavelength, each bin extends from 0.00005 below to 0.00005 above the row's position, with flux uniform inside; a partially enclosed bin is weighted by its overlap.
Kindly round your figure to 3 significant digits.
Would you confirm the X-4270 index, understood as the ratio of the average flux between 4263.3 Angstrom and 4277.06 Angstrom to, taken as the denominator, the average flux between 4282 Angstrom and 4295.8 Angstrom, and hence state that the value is 1.03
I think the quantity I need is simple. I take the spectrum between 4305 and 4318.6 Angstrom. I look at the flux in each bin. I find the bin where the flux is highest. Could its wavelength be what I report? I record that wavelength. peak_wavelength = 4318.13 Angstrom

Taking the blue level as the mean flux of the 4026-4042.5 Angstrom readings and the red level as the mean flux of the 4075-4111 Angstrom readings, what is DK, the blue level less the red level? 2.0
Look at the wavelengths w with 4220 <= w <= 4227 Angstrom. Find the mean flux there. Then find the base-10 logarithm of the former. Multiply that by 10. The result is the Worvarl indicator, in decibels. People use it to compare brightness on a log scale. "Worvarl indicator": 13.3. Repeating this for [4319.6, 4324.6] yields 13.6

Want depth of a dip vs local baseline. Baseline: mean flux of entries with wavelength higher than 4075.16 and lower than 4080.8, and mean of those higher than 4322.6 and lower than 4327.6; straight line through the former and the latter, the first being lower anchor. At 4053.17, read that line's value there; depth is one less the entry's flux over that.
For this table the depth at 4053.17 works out -0.22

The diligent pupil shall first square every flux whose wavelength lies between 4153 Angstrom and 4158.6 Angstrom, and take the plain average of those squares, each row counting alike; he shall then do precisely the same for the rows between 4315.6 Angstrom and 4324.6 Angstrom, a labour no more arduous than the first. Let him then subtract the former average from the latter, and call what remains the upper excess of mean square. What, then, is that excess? 107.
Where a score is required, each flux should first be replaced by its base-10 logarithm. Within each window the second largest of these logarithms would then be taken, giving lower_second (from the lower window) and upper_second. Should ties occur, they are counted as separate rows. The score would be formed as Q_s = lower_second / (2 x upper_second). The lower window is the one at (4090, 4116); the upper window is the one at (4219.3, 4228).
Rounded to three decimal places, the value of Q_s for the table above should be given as 0.497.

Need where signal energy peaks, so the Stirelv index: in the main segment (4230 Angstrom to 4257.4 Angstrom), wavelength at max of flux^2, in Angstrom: 4233.46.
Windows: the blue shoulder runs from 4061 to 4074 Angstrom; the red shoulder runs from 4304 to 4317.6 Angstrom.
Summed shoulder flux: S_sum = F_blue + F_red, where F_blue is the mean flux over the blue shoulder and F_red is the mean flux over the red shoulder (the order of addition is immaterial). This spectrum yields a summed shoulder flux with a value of 40.9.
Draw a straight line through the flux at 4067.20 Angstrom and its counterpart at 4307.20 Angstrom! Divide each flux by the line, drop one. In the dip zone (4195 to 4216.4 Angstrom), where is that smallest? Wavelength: 4201.41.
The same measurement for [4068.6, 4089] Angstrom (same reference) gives 4074.70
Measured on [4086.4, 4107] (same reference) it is 4098.22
